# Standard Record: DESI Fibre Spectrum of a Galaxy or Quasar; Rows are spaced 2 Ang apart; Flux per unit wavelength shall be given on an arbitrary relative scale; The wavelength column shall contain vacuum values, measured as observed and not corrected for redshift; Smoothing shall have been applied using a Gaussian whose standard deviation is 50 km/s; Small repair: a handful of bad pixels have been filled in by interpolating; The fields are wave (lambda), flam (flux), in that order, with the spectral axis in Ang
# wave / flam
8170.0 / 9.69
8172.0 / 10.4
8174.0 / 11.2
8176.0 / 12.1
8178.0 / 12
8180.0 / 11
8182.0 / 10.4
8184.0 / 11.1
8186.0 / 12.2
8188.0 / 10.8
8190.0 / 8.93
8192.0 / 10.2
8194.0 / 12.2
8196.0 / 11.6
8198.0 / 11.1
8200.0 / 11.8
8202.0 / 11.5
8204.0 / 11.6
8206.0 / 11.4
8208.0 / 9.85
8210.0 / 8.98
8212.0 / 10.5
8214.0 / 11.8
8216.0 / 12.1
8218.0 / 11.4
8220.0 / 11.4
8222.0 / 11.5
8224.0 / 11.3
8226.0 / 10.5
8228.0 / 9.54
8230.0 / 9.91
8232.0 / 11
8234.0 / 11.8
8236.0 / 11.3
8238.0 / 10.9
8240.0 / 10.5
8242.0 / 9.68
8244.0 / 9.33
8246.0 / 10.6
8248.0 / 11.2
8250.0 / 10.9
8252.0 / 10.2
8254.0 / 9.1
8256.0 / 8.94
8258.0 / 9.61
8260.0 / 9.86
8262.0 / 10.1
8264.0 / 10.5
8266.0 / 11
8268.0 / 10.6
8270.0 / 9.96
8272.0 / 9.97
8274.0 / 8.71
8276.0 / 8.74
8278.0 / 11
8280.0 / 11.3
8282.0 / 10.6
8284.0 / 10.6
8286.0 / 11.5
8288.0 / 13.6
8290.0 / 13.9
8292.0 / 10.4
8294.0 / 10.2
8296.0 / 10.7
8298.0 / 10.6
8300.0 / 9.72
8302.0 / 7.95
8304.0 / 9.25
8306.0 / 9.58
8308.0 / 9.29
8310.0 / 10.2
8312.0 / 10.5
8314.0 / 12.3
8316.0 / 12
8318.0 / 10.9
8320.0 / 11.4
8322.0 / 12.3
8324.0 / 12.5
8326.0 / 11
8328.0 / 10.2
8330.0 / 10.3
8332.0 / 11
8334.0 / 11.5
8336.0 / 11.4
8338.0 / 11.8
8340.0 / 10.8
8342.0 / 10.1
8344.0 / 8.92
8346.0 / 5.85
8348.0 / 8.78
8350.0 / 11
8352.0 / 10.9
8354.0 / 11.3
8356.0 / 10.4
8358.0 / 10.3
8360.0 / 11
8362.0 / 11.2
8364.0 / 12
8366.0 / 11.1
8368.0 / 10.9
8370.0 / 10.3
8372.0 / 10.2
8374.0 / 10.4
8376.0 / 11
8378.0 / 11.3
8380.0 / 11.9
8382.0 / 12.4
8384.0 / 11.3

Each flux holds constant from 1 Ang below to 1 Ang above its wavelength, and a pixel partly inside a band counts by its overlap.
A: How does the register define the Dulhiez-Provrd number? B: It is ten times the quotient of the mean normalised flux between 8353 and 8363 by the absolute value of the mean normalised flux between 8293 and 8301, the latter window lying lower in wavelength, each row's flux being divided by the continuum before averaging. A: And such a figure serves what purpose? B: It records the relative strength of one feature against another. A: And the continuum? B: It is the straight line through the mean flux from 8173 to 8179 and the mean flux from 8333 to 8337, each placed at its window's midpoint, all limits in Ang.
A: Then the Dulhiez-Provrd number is 10.6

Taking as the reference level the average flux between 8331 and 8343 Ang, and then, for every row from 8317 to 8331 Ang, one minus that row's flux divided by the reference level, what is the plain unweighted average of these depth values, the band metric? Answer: -0.012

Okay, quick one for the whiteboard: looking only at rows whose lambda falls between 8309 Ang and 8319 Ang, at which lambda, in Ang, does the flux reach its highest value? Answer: 8314.0 Ang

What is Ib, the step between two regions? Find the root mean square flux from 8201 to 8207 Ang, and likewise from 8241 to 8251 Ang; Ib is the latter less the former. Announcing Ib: -1.1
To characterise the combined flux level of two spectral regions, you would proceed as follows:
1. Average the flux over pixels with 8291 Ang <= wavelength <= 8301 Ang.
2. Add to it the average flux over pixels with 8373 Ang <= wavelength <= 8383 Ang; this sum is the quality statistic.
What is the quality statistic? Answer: 21.7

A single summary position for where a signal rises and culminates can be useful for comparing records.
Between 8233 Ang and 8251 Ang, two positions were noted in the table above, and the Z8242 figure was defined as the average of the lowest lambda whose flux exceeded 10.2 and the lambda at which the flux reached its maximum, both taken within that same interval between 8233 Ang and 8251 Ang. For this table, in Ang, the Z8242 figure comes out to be 8234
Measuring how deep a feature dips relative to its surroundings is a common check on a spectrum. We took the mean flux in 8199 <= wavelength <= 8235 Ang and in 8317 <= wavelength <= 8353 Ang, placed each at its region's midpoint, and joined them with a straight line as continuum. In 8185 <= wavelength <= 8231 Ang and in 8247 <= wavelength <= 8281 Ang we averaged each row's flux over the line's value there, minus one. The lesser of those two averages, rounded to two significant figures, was -0.068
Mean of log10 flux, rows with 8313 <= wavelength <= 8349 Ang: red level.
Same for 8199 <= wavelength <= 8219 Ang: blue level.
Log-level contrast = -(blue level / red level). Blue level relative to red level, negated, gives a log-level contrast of -1.02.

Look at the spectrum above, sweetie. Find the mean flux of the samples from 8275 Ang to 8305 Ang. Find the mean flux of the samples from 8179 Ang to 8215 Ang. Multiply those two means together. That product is 117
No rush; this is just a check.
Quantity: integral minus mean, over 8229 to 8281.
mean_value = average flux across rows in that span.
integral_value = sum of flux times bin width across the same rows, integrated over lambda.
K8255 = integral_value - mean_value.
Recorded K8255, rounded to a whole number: 523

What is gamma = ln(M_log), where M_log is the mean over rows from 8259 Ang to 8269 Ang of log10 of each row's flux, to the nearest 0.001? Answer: 0.017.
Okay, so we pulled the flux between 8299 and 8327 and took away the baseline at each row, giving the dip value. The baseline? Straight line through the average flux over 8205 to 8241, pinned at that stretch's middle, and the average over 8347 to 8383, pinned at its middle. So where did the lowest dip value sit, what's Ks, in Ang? 8302.0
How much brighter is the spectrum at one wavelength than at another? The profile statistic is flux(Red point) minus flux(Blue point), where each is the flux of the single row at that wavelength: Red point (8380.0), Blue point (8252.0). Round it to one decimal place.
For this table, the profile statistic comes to 1.7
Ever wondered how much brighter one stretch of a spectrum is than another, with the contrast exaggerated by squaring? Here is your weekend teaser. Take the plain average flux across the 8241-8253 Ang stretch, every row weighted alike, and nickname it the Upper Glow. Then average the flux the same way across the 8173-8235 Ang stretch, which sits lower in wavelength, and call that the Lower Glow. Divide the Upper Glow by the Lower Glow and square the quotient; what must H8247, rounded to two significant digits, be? 0.87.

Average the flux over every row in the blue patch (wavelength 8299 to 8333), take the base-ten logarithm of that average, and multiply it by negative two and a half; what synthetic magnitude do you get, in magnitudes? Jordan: -2.56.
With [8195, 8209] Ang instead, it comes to -2.63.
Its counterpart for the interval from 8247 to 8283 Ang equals -2.51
